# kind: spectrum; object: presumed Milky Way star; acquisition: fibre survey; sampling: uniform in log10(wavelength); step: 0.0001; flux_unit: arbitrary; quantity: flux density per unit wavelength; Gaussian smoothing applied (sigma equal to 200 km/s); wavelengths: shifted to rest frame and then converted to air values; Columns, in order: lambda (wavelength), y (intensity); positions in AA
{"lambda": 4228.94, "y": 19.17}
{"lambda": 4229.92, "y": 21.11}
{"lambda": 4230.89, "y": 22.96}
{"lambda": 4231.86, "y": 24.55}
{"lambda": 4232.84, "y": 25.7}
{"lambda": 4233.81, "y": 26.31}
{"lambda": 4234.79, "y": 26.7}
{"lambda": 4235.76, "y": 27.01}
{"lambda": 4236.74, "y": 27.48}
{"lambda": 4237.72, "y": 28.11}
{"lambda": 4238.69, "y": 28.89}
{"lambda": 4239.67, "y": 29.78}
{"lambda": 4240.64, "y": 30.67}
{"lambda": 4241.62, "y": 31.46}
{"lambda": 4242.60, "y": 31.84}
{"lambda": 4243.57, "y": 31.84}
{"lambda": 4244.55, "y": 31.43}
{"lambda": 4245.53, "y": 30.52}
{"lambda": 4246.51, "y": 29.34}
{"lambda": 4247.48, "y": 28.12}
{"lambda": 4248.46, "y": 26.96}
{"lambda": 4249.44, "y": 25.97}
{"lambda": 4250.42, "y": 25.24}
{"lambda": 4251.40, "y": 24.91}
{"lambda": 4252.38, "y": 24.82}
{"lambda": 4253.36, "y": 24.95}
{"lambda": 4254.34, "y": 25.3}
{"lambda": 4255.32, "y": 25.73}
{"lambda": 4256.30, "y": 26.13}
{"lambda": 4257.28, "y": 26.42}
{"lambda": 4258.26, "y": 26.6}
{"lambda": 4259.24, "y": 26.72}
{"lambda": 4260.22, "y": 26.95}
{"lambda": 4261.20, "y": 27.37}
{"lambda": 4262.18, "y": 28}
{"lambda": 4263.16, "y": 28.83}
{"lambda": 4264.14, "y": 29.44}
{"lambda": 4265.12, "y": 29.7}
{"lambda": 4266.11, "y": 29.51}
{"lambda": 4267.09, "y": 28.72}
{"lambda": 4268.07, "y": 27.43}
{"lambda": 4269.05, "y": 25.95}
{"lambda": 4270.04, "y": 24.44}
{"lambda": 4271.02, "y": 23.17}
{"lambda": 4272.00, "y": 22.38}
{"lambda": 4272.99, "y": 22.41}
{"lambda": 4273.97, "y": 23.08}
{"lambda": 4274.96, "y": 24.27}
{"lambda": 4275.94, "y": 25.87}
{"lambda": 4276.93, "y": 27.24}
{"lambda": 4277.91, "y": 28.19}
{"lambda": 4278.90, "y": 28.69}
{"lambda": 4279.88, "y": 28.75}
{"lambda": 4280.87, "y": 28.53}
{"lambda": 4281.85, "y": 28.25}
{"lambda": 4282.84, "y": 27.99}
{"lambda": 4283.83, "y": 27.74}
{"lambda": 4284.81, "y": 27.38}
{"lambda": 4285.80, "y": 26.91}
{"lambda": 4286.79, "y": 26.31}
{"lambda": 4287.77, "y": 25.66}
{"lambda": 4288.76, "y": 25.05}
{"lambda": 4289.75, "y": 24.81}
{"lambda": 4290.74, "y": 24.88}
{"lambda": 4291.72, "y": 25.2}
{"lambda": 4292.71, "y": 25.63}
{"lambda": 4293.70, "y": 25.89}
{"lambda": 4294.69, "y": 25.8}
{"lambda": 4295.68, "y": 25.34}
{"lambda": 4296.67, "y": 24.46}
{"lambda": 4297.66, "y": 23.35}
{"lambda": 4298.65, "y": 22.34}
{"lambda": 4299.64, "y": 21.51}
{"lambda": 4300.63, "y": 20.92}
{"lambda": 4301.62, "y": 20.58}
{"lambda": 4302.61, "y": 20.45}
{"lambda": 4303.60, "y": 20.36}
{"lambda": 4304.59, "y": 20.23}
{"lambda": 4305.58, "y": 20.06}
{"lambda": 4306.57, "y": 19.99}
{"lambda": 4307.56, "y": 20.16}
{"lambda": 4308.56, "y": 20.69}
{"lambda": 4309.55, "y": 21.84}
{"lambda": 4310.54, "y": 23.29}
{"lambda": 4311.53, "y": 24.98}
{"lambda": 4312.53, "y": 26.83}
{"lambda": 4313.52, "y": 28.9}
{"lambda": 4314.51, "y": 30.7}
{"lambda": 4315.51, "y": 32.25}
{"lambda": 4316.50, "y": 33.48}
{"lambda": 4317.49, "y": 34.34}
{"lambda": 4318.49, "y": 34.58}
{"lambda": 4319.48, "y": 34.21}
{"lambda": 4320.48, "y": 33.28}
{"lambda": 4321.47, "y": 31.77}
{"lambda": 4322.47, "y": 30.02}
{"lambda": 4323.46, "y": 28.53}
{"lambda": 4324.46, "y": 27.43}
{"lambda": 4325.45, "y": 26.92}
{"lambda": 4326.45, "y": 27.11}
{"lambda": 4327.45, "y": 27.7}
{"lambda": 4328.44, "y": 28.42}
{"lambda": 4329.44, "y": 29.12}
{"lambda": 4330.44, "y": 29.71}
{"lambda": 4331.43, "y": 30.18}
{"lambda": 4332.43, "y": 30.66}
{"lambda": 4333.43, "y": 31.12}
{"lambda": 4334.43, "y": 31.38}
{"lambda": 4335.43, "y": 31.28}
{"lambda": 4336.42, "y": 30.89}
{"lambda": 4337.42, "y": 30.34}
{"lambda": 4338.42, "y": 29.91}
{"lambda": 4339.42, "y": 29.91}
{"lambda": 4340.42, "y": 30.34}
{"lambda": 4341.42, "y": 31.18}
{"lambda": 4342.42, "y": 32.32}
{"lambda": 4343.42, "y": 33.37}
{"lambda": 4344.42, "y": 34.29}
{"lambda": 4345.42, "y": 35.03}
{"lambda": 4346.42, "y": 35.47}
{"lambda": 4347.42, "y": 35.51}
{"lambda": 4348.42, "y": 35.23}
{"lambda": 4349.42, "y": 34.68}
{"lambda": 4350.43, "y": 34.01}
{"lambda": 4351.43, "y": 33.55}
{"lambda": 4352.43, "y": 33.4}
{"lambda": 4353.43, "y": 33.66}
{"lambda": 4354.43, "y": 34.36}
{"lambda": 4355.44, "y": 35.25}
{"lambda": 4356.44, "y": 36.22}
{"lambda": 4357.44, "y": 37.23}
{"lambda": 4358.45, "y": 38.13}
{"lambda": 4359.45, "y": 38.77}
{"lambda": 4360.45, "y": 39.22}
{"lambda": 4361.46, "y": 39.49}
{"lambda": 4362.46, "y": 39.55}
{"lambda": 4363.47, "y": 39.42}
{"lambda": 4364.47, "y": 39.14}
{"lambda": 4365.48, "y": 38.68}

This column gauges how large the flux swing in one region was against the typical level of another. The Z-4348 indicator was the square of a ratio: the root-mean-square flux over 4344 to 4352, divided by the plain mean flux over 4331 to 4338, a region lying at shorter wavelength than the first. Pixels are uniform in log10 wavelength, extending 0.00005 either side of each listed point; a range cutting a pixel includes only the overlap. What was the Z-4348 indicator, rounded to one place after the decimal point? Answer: 1.3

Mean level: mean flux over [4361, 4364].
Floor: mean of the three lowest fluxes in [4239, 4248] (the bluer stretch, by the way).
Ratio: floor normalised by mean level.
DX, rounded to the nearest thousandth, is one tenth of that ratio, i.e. 0.074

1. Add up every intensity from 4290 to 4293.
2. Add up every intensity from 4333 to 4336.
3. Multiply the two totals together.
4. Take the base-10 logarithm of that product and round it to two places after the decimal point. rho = 3.85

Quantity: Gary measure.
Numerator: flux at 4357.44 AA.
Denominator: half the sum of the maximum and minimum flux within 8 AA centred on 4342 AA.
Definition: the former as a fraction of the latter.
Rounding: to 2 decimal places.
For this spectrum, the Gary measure 1.15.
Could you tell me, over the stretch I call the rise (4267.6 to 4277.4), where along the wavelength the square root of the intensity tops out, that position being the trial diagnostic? 4268.07 AA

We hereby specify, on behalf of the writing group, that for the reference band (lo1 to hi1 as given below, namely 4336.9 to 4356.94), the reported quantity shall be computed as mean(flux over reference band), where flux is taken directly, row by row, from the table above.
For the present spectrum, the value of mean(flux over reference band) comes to 33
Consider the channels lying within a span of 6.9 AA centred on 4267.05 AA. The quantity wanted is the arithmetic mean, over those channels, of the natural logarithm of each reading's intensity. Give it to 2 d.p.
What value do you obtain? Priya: 3.33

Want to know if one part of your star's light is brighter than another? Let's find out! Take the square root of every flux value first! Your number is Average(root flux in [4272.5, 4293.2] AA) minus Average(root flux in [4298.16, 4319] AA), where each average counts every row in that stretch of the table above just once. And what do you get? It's 0.2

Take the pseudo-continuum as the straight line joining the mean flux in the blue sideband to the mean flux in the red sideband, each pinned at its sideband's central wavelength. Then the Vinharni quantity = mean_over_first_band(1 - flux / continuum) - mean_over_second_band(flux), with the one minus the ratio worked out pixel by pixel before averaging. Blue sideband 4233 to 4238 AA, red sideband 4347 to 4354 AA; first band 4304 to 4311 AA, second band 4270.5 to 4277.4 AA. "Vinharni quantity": -23.7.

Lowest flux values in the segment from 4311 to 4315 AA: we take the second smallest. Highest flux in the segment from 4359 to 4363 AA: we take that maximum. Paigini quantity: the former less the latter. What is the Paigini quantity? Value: -13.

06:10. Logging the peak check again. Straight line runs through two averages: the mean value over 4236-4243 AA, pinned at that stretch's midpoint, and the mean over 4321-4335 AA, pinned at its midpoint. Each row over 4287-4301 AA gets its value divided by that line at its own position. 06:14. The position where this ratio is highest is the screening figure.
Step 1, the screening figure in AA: 4293.70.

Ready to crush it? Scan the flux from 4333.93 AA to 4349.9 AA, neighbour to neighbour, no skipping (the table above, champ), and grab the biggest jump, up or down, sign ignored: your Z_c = 1.1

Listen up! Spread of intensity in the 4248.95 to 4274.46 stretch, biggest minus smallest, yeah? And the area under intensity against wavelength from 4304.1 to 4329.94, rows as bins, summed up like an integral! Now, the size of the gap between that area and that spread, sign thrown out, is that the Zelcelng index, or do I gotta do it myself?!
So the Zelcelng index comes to 705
